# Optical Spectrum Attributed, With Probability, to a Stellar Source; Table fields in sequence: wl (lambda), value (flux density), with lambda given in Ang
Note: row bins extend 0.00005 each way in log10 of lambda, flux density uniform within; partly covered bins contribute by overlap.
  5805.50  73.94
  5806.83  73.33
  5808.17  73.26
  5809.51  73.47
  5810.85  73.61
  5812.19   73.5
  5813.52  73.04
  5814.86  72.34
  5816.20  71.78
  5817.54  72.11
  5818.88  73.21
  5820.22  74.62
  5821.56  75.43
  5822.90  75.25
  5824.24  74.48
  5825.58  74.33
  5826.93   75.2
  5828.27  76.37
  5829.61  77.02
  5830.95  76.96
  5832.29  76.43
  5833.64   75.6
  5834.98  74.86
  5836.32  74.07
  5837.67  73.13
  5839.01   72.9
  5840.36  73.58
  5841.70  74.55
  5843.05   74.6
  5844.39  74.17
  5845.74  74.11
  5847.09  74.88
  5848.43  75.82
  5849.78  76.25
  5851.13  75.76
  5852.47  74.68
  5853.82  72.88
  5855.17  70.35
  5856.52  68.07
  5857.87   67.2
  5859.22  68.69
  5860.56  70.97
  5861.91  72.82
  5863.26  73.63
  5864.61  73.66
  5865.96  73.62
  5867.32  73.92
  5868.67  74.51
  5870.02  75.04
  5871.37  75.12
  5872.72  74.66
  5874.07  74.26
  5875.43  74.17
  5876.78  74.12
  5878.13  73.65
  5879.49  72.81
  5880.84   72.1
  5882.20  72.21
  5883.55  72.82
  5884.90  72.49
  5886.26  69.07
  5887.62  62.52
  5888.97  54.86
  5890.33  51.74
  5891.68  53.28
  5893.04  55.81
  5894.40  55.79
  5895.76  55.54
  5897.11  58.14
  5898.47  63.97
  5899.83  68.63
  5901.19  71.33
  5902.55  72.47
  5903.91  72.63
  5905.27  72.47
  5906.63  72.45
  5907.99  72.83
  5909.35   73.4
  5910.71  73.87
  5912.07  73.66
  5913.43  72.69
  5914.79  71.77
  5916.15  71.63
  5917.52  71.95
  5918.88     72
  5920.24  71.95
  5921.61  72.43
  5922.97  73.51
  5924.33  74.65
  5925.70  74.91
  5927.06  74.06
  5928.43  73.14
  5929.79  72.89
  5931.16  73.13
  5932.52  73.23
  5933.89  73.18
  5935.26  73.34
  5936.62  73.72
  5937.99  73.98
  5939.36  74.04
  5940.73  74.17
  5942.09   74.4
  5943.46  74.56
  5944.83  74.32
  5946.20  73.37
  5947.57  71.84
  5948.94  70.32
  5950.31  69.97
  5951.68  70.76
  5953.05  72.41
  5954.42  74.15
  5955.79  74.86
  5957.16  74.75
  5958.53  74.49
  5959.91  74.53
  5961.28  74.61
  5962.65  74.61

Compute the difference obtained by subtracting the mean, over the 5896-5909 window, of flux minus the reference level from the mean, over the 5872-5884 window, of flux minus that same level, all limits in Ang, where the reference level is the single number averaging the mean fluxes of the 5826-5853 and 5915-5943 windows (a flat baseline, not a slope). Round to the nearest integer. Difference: 4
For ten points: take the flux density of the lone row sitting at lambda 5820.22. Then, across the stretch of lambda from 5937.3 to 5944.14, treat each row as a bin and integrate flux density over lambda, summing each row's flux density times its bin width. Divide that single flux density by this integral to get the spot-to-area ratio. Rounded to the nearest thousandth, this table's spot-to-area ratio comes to 0.147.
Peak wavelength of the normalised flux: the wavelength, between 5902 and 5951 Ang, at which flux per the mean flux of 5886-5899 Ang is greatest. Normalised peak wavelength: 5925.70 Ang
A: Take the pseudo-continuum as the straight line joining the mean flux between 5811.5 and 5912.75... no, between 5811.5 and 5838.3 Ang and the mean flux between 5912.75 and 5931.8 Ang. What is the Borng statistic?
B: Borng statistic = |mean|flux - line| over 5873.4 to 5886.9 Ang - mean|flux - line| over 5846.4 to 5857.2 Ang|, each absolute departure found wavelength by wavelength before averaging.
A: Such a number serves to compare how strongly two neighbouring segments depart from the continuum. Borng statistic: 1.1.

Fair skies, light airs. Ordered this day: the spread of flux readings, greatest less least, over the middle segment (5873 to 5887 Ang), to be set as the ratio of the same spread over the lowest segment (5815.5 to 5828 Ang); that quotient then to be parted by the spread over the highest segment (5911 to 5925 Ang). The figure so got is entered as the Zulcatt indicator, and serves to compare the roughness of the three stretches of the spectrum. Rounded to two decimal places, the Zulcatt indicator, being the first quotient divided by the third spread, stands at 0.47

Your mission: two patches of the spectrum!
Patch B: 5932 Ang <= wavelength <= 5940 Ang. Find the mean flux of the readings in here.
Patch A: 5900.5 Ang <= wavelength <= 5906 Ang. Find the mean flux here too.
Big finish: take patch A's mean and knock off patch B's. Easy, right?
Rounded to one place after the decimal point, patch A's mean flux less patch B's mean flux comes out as -1.4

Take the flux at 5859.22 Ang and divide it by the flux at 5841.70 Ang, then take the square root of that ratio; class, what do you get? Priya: 0.96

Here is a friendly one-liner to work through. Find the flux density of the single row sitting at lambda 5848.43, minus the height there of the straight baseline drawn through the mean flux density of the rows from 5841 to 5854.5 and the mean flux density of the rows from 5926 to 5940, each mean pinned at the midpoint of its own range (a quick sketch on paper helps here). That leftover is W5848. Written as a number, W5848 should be 1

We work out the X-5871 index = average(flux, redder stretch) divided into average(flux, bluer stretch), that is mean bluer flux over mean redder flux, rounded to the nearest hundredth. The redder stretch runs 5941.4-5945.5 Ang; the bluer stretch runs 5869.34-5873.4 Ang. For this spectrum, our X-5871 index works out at 1.01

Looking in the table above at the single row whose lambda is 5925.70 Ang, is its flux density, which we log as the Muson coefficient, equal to 74.91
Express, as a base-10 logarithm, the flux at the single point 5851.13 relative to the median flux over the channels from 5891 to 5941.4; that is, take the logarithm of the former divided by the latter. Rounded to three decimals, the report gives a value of 0.018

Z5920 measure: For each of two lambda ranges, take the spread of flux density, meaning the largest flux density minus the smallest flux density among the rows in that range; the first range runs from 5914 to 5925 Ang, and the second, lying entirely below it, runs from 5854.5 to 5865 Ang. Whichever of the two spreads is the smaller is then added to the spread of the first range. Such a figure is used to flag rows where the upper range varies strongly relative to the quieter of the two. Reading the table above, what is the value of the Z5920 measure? 6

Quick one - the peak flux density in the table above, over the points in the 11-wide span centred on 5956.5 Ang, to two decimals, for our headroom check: 74.86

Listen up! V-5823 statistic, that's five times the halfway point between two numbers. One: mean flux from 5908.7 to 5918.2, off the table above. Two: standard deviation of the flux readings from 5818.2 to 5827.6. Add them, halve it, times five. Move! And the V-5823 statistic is 184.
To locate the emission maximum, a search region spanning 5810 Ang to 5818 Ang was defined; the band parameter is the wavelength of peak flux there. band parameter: 5810.85 Ang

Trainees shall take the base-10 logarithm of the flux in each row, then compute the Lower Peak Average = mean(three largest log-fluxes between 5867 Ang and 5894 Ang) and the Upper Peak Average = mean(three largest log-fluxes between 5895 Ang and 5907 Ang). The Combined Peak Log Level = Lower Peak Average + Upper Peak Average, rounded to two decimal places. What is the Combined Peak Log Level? 3.74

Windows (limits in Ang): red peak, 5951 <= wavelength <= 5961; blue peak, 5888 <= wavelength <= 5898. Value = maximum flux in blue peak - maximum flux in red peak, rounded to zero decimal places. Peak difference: -17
